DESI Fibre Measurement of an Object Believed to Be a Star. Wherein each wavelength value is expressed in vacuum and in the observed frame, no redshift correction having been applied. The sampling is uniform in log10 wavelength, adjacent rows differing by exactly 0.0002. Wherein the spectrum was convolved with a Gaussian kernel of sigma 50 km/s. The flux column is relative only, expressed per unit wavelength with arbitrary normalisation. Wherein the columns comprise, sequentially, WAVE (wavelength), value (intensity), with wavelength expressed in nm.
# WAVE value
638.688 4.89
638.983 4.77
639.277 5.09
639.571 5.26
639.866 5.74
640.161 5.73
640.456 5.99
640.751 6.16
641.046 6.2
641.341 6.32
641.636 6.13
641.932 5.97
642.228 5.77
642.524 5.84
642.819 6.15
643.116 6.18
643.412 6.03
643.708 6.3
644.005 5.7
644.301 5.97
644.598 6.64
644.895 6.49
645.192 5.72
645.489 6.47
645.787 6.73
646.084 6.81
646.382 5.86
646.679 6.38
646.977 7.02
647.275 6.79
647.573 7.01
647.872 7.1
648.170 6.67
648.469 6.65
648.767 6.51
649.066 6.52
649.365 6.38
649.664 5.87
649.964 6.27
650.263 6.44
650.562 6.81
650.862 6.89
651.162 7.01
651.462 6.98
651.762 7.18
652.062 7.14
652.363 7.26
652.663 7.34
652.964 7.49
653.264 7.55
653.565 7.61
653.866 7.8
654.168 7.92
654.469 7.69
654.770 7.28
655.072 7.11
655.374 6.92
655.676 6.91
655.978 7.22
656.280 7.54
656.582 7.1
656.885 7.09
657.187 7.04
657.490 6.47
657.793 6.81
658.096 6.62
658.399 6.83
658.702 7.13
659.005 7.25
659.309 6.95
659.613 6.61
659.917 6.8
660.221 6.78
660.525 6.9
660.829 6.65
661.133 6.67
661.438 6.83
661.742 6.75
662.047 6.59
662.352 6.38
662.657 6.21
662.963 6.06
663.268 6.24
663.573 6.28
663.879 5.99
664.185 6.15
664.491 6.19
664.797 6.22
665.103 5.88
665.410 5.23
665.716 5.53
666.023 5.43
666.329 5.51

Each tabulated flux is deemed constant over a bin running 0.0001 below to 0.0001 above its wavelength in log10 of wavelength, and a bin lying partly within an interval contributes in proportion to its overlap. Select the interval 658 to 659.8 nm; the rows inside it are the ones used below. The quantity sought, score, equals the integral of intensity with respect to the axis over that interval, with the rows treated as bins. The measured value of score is 12.4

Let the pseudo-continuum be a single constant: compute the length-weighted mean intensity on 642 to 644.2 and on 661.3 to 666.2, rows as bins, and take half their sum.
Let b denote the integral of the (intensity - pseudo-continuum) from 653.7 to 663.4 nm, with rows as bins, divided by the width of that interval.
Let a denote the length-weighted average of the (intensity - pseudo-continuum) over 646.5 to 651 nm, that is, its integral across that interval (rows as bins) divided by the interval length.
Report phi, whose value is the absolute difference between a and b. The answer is 0.3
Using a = 0.6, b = 0.86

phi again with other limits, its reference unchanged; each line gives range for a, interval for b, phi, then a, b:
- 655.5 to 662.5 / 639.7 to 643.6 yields 0.9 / 0.8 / -0.04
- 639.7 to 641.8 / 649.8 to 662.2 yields 1.0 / 0.0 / 0.97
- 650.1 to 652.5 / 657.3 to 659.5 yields 0.1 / 0.9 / 0.81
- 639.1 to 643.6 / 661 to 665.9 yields 0.3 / -0.2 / 0.14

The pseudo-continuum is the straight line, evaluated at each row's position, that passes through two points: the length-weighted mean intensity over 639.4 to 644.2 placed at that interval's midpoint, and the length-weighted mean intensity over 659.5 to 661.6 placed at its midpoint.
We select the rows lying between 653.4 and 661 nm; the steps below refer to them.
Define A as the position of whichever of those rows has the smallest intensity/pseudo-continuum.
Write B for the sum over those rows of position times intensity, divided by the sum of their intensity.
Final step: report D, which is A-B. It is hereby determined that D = 0.38 nm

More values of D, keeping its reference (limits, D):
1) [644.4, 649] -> -1.52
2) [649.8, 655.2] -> -2.62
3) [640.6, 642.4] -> 0.75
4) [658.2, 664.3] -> 2.67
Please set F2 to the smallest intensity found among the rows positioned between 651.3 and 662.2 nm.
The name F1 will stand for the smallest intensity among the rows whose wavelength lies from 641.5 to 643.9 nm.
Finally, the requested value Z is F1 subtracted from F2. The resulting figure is 0.70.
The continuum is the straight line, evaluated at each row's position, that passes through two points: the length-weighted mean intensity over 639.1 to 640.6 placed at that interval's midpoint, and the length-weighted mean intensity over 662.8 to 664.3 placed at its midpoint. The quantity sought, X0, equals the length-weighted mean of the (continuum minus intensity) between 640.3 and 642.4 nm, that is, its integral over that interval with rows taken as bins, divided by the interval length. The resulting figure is -0.5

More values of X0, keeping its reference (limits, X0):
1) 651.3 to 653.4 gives -1.4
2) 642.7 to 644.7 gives -0.5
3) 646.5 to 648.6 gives -1.1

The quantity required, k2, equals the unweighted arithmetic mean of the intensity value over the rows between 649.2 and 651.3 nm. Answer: 6.5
